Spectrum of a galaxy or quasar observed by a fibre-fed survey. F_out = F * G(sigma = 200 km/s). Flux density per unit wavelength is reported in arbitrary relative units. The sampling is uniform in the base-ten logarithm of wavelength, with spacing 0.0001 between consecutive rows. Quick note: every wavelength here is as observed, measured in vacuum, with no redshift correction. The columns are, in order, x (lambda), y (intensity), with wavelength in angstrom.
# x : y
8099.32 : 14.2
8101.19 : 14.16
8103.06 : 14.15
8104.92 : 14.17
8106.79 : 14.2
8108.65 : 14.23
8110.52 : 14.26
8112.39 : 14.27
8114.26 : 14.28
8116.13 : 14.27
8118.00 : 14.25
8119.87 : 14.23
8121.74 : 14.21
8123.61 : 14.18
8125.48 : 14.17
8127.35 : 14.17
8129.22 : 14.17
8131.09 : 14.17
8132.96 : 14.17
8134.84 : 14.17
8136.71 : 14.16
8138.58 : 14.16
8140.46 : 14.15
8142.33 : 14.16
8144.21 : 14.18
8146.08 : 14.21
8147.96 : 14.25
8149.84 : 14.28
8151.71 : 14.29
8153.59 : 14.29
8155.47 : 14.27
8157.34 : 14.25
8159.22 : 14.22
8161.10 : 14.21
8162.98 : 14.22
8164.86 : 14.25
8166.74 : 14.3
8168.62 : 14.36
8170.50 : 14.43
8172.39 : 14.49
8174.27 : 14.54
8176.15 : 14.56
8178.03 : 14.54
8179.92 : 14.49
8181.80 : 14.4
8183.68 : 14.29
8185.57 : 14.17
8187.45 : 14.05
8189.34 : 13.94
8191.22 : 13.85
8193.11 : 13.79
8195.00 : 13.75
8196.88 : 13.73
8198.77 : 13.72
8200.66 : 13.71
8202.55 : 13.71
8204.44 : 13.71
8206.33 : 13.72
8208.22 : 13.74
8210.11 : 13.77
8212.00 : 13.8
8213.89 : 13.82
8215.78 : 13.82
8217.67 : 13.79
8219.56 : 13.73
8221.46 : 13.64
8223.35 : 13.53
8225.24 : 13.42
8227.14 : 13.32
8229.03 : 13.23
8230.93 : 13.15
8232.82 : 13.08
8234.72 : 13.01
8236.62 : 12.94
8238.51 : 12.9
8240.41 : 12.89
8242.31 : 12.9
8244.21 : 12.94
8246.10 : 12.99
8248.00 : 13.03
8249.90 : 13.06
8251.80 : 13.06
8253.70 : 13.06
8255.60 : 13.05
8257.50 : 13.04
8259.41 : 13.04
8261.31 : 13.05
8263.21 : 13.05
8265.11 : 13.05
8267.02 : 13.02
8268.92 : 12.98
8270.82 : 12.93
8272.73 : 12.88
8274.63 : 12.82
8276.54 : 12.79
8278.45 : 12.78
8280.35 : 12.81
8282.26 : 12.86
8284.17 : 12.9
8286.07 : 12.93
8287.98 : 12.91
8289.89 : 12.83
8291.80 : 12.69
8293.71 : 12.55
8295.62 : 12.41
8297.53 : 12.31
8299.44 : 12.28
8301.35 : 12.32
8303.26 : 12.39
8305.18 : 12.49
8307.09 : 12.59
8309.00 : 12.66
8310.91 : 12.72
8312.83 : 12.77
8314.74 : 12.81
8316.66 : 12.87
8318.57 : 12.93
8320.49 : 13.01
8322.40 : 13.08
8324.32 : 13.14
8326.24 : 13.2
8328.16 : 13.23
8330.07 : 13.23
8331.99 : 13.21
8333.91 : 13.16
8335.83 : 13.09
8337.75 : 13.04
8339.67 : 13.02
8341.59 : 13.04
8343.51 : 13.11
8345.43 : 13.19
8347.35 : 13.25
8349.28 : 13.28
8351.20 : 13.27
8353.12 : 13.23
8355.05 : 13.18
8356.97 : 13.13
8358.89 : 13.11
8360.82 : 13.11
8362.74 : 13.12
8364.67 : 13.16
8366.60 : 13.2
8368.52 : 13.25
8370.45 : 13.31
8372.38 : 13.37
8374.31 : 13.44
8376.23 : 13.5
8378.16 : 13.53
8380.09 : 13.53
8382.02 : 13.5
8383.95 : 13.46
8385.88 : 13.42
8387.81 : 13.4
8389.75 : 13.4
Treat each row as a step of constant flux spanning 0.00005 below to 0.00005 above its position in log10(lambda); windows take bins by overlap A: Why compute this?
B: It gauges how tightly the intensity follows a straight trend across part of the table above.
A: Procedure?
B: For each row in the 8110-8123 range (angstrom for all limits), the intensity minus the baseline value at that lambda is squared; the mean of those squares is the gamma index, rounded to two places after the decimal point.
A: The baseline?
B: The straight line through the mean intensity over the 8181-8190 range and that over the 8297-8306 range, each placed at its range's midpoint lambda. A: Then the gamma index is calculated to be 1.01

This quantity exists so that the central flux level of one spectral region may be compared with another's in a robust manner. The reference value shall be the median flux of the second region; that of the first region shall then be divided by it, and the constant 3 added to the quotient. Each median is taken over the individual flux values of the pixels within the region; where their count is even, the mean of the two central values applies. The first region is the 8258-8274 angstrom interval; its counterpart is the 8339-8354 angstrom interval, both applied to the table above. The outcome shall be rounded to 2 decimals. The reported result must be 3.99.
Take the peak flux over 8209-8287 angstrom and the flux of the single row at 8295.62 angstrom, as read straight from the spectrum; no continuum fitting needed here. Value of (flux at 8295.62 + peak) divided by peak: 1.90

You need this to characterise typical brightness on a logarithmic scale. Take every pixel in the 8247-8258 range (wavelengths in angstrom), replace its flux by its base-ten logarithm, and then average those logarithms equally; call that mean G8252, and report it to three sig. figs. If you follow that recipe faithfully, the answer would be 1.12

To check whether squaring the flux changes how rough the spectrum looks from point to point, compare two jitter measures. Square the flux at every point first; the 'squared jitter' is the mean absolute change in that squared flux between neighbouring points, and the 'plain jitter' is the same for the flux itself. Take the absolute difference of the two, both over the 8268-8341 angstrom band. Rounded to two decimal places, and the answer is 1.43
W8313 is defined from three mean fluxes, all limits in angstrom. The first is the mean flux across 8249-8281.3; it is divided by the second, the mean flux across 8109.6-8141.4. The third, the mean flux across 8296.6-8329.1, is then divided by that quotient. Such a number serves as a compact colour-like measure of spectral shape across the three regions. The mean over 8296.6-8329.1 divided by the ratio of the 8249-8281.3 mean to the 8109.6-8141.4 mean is 14.0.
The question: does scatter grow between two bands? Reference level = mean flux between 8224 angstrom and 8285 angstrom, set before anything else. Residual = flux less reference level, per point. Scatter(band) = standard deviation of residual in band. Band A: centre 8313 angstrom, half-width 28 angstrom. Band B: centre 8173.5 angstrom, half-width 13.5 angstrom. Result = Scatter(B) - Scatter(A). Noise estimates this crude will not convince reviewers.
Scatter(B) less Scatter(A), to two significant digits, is -0.17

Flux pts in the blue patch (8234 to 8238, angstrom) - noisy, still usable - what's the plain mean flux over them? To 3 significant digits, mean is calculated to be 13.0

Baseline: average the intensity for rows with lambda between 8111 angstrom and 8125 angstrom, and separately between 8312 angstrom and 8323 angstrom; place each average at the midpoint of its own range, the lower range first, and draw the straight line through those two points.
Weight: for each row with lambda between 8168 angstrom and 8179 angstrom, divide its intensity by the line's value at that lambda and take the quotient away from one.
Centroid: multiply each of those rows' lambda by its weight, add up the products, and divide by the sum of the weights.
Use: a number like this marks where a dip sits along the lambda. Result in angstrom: 8173.8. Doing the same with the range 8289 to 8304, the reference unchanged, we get 8297.6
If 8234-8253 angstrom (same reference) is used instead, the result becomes 8242.3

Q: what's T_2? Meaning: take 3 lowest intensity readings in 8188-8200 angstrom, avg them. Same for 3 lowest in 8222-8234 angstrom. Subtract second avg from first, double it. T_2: 1.2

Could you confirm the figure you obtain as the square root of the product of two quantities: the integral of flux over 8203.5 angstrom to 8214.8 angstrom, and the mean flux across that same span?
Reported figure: 46.3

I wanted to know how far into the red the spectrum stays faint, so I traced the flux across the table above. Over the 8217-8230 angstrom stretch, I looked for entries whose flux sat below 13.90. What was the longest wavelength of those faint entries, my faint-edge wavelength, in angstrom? 8229.03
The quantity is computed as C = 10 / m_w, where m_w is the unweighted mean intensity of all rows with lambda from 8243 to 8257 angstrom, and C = 0.77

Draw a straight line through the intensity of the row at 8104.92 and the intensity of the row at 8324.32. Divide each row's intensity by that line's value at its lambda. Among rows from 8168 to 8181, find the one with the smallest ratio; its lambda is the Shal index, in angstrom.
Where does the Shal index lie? 8168.62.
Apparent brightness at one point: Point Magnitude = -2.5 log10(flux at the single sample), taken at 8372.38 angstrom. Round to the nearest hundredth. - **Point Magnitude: -2.82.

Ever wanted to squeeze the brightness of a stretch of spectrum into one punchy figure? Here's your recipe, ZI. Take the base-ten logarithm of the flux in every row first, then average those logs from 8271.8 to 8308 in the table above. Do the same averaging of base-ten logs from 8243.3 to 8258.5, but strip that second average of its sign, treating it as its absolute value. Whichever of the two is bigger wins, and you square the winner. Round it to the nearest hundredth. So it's 1.24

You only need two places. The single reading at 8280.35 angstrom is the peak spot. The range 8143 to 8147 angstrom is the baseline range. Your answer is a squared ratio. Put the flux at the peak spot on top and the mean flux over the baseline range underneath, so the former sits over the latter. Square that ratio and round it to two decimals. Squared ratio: 0.81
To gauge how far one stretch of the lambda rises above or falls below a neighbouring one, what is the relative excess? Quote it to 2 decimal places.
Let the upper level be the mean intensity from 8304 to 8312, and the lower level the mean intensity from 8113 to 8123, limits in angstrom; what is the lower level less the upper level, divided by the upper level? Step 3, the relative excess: 0.13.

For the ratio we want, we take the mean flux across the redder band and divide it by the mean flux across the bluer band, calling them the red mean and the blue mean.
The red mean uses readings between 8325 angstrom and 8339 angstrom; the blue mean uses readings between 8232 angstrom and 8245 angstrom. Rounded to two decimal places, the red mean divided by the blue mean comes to 1.02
